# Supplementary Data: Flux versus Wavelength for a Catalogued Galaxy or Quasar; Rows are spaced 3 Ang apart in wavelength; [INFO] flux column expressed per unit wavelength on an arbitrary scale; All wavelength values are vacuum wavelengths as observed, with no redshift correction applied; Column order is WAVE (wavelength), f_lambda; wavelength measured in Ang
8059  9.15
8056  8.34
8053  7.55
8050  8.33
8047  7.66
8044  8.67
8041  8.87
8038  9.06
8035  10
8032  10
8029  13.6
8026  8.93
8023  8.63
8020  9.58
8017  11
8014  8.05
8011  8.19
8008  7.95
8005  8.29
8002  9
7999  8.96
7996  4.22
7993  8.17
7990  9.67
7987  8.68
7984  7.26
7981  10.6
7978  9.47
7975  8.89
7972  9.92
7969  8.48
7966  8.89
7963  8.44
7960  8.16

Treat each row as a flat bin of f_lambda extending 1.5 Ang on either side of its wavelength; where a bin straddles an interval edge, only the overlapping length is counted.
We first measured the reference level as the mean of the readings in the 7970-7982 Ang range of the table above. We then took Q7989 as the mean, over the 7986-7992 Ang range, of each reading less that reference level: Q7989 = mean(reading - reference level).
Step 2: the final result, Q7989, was -0.5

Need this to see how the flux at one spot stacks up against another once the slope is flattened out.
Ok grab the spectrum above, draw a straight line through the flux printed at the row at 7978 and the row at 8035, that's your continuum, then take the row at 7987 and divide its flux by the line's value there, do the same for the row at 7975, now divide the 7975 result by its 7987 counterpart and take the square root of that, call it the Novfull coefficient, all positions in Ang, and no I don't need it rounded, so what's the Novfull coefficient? 1.02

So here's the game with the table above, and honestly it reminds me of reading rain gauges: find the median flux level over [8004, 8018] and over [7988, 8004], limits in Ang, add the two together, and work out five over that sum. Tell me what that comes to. 0.292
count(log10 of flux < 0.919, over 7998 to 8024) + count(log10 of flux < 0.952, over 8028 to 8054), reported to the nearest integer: 9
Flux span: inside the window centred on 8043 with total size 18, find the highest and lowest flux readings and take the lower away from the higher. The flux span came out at 2.3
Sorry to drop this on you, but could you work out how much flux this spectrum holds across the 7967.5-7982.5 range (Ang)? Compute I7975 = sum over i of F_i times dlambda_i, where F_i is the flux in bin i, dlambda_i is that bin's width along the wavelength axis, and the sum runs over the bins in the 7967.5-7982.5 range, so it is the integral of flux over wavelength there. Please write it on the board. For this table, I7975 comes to 142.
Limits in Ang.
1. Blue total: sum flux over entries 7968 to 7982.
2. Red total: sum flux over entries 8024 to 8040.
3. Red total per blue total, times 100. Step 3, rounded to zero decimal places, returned 109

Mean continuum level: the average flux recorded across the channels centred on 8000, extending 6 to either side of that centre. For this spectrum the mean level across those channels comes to 7.6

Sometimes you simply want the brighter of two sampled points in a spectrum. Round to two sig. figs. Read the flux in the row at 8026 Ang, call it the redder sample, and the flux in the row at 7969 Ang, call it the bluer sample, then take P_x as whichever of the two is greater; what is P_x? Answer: 8.9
